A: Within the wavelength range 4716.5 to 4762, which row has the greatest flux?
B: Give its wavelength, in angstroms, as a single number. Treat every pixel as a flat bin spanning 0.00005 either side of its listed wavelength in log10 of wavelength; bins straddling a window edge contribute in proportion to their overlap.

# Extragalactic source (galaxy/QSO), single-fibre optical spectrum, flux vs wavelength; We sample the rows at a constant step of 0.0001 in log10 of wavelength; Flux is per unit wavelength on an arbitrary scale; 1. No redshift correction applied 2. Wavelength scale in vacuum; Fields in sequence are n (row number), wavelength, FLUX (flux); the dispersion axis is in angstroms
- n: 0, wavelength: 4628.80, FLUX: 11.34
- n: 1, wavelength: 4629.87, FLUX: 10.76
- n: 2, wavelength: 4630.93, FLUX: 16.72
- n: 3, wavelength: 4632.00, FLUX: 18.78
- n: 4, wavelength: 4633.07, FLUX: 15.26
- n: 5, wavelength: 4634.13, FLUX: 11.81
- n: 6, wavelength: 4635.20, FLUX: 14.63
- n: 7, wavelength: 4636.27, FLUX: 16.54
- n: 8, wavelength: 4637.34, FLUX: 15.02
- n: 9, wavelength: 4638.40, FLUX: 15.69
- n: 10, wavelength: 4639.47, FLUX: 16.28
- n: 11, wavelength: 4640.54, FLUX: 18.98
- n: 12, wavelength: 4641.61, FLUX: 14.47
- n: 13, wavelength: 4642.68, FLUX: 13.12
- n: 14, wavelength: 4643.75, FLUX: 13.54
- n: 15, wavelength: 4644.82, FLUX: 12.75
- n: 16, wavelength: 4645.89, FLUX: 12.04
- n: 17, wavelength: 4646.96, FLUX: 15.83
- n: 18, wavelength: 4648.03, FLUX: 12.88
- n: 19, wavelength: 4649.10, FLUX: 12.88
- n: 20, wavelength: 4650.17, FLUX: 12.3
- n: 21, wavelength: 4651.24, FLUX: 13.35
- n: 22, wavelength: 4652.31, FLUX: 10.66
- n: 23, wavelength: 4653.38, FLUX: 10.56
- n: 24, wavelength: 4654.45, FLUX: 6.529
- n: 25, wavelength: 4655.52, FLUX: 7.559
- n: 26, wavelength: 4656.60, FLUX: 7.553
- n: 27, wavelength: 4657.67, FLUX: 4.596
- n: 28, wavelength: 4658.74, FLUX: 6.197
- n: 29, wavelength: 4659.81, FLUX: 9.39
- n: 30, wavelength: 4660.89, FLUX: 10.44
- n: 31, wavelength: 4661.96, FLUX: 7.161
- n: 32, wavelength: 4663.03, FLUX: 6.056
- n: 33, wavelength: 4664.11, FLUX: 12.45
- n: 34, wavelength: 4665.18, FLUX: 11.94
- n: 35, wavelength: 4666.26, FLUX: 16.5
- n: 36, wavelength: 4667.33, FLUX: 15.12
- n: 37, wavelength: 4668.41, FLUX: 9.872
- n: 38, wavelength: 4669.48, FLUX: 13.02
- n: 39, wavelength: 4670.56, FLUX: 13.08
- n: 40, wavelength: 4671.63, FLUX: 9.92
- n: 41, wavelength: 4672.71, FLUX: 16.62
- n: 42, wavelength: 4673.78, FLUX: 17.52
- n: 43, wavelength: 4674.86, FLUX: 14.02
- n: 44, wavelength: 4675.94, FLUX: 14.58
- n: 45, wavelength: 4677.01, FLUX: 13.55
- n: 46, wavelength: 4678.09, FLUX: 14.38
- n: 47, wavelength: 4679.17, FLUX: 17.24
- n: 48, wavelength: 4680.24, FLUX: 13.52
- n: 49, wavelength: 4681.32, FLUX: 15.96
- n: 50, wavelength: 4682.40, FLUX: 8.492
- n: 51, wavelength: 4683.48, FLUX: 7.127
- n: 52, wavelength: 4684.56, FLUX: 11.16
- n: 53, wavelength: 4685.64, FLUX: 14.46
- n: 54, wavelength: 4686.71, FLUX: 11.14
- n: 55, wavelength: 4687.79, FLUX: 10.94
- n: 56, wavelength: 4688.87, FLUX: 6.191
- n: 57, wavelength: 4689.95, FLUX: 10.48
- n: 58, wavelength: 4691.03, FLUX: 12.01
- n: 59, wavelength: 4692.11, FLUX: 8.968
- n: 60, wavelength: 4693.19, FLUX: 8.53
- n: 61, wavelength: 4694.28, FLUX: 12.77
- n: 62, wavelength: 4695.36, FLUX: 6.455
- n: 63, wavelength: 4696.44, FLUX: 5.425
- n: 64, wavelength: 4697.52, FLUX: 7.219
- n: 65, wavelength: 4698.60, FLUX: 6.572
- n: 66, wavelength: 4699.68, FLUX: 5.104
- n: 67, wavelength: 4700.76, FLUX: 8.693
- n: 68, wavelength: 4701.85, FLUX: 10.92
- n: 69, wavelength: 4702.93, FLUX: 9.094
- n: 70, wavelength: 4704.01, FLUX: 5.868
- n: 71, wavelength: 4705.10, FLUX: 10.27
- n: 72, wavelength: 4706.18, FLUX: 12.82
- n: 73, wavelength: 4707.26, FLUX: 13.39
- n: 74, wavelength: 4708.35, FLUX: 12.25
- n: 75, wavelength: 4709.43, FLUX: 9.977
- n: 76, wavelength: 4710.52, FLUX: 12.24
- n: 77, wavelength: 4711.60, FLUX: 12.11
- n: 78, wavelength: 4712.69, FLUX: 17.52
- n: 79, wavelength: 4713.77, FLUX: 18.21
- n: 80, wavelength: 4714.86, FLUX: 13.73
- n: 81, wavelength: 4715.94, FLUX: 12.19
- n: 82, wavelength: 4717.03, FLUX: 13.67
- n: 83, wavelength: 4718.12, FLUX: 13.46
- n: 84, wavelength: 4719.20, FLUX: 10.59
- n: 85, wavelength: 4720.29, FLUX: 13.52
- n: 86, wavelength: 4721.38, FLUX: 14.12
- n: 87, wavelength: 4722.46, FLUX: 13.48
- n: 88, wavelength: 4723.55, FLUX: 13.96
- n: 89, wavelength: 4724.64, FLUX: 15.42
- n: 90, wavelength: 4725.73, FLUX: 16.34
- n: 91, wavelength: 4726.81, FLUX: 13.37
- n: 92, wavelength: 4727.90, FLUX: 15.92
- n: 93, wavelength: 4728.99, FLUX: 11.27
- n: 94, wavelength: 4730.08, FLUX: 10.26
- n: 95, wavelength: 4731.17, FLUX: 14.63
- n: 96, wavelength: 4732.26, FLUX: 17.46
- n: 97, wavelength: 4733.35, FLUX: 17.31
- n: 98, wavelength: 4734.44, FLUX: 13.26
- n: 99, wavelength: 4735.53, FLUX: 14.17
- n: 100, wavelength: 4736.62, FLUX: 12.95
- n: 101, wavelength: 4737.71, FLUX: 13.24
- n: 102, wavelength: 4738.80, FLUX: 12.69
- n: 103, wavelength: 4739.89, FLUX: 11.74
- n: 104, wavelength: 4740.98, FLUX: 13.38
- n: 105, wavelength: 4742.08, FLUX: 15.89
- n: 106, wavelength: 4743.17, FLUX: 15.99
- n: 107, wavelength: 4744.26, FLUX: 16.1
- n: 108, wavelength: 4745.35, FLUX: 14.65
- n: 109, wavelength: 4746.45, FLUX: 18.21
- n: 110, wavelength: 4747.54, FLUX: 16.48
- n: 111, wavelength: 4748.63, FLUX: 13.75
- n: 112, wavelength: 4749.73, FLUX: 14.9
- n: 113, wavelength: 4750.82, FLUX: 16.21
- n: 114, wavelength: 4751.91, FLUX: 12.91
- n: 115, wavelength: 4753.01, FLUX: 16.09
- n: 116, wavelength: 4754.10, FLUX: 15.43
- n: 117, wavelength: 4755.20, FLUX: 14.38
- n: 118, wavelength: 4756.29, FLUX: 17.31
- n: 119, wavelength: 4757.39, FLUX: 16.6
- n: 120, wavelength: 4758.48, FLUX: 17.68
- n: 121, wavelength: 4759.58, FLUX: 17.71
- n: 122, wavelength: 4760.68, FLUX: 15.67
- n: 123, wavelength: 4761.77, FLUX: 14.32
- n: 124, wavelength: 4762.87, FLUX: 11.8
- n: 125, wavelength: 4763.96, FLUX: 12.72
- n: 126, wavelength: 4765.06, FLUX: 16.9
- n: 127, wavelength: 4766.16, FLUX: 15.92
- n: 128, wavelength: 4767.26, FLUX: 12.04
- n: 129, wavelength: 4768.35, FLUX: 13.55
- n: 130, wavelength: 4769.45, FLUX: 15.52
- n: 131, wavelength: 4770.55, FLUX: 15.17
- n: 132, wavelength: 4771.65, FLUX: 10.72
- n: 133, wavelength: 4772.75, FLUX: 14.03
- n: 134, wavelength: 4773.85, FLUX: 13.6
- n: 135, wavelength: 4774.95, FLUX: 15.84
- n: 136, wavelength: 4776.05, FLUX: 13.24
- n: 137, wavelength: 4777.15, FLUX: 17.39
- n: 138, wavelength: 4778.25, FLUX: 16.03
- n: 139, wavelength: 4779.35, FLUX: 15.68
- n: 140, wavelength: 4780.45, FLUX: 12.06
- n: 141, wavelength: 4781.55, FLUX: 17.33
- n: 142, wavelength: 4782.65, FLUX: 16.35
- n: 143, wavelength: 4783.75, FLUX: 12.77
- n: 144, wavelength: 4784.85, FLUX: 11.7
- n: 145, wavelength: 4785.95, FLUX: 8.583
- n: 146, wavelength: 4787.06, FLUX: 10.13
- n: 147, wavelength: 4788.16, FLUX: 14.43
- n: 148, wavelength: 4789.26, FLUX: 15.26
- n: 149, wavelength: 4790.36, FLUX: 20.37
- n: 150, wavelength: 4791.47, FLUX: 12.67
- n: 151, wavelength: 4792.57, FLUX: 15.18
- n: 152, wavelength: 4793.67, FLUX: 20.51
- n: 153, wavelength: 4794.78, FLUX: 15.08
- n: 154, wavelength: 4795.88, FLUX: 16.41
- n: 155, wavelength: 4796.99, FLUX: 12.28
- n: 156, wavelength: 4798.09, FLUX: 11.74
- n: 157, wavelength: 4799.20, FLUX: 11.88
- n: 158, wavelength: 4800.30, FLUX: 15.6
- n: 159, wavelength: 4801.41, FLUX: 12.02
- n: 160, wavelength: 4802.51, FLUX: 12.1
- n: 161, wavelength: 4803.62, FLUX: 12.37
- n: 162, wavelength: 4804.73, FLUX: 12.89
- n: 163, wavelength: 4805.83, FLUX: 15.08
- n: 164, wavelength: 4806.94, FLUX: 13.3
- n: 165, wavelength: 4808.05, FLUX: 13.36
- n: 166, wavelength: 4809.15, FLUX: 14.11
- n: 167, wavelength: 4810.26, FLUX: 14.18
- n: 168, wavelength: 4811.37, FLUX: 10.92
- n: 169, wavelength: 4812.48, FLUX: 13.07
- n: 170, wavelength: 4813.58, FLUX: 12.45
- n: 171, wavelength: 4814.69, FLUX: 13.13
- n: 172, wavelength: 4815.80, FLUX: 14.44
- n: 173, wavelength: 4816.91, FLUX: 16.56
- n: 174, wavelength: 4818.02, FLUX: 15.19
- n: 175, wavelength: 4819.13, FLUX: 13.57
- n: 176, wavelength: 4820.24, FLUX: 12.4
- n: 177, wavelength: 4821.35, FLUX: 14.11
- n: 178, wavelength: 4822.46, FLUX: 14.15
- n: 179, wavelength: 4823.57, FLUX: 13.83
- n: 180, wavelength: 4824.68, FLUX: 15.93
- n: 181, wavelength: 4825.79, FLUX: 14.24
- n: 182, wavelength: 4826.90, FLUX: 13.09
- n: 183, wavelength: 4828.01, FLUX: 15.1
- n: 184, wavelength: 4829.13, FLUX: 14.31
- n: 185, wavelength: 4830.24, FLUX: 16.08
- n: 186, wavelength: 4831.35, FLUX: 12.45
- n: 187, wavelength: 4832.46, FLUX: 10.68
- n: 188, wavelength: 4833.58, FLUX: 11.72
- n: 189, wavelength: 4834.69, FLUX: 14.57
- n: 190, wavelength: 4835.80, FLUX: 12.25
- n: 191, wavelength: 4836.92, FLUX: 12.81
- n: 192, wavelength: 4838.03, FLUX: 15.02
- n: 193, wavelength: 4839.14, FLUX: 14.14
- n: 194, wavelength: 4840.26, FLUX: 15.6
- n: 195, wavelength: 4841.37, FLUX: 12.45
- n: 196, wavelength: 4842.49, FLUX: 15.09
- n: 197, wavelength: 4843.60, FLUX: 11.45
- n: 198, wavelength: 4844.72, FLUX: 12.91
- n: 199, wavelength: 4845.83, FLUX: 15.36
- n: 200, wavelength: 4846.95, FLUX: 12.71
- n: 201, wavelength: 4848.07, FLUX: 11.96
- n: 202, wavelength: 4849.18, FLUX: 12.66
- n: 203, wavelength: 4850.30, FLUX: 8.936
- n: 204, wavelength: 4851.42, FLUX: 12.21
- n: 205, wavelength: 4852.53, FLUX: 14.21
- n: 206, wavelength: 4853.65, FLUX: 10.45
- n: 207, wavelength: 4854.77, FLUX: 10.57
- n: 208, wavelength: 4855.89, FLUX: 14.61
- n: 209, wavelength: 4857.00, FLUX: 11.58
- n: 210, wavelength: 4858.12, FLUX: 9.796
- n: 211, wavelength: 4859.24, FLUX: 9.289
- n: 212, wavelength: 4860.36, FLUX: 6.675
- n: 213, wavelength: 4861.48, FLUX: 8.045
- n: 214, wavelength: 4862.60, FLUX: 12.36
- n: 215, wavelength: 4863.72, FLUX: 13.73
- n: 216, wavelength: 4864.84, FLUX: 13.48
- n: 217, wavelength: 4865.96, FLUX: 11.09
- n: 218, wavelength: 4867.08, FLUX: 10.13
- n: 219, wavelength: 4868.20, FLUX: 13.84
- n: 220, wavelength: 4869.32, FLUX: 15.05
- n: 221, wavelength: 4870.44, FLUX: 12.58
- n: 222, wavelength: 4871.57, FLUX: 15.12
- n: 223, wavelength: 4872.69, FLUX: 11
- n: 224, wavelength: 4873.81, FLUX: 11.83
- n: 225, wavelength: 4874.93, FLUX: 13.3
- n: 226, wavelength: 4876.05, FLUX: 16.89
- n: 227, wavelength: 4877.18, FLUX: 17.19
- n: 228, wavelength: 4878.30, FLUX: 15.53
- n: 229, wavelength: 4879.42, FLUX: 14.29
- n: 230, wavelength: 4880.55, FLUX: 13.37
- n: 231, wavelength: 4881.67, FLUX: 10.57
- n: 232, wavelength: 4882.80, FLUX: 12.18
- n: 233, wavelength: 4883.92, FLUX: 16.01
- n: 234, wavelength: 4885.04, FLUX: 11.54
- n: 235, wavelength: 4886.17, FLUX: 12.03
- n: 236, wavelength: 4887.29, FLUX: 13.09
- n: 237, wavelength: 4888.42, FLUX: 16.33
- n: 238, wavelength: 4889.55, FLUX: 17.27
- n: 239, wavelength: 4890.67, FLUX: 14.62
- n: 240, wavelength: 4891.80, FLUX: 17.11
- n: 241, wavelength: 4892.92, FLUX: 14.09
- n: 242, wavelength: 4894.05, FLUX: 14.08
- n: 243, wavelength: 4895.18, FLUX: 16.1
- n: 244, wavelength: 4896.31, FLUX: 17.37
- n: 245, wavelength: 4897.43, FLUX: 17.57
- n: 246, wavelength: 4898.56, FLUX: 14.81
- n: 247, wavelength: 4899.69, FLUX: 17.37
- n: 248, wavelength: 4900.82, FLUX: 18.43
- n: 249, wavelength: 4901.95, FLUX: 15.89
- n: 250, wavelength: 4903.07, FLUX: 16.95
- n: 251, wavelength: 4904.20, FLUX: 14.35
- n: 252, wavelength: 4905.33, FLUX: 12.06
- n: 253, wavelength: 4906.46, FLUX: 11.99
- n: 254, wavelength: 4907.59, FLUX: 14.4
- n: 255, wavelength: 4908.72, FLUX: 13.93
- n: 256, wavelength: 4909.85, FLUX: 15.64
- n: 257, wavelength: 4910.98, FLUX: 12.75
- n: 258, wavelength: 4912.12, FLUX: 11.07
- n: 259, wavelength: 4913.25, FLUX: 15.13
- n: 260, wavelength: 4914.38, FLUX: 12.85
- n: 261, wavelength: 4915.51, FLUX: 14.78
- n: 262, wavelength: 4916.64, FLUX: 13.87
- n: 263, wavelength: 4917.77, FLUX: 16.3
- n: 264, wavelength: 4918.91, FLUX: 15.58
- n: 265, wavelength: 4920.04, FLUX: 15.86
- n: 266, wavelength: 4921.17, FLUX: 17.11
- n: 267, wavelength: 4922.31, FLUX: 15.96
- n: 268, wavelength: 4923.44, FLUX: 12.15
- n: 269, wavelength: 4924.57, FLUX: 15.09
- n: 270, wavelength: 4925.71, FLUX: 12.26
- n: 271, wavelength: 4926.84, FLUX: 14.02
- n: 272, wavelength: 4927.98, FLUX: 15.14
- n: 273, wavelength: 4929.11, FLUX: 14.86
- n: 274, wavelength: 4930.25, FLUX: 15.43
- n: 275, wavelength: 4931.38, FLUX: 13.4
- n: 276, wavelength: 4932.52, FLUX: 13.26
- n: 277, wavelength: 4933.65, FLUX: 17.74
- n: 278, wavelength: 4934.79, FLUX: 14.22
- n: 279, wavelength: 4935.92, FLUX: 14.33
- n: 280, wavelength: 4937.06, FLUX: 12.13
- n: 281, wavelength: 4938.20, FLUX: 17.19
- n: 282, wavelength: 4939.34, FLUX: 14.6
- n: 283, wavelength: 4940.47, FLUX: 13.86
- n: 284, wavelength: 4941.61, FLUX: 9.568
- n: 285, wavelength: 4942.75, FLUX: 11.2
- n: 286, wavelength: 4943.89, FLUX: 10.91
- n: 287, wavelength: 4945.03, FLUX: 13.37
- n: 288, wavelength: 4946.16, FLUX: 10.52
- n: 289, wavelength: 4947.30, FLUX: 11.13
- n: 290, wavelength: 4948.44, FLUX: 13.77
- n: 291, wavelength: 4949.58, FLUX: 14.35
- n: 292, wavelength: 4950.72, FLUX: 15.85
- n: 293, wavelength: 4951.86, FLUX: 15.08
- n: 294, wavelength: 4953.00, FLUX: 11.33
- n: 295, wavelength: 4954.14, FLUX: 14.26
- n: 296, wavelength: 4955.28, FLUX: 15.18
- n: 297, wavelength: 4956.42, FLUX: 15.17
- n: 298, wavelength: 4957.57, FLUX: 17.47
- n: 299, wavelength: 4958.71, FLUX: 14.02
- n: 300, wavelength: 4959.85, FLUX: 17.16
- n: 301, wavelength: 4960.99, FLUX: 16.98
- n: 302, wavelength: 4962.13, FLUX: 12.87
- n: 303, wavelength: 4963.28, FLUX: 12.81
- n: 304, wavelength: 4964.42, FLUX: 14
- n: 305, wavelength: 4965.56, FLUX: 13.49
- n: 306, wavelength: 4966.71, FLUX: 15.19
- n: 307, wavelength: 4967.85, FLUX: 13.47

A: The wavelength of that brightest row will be 4746.45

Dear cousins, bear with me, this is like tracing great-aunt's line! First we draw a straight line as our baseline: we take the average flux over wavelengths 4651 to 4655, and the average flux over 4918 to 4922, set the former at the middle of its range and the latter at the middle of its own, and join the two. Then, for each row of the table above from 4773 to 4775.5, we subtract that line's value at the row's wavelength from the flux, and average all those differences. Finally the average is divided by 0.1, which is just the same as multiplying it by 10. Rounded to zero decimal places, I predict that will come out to 18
